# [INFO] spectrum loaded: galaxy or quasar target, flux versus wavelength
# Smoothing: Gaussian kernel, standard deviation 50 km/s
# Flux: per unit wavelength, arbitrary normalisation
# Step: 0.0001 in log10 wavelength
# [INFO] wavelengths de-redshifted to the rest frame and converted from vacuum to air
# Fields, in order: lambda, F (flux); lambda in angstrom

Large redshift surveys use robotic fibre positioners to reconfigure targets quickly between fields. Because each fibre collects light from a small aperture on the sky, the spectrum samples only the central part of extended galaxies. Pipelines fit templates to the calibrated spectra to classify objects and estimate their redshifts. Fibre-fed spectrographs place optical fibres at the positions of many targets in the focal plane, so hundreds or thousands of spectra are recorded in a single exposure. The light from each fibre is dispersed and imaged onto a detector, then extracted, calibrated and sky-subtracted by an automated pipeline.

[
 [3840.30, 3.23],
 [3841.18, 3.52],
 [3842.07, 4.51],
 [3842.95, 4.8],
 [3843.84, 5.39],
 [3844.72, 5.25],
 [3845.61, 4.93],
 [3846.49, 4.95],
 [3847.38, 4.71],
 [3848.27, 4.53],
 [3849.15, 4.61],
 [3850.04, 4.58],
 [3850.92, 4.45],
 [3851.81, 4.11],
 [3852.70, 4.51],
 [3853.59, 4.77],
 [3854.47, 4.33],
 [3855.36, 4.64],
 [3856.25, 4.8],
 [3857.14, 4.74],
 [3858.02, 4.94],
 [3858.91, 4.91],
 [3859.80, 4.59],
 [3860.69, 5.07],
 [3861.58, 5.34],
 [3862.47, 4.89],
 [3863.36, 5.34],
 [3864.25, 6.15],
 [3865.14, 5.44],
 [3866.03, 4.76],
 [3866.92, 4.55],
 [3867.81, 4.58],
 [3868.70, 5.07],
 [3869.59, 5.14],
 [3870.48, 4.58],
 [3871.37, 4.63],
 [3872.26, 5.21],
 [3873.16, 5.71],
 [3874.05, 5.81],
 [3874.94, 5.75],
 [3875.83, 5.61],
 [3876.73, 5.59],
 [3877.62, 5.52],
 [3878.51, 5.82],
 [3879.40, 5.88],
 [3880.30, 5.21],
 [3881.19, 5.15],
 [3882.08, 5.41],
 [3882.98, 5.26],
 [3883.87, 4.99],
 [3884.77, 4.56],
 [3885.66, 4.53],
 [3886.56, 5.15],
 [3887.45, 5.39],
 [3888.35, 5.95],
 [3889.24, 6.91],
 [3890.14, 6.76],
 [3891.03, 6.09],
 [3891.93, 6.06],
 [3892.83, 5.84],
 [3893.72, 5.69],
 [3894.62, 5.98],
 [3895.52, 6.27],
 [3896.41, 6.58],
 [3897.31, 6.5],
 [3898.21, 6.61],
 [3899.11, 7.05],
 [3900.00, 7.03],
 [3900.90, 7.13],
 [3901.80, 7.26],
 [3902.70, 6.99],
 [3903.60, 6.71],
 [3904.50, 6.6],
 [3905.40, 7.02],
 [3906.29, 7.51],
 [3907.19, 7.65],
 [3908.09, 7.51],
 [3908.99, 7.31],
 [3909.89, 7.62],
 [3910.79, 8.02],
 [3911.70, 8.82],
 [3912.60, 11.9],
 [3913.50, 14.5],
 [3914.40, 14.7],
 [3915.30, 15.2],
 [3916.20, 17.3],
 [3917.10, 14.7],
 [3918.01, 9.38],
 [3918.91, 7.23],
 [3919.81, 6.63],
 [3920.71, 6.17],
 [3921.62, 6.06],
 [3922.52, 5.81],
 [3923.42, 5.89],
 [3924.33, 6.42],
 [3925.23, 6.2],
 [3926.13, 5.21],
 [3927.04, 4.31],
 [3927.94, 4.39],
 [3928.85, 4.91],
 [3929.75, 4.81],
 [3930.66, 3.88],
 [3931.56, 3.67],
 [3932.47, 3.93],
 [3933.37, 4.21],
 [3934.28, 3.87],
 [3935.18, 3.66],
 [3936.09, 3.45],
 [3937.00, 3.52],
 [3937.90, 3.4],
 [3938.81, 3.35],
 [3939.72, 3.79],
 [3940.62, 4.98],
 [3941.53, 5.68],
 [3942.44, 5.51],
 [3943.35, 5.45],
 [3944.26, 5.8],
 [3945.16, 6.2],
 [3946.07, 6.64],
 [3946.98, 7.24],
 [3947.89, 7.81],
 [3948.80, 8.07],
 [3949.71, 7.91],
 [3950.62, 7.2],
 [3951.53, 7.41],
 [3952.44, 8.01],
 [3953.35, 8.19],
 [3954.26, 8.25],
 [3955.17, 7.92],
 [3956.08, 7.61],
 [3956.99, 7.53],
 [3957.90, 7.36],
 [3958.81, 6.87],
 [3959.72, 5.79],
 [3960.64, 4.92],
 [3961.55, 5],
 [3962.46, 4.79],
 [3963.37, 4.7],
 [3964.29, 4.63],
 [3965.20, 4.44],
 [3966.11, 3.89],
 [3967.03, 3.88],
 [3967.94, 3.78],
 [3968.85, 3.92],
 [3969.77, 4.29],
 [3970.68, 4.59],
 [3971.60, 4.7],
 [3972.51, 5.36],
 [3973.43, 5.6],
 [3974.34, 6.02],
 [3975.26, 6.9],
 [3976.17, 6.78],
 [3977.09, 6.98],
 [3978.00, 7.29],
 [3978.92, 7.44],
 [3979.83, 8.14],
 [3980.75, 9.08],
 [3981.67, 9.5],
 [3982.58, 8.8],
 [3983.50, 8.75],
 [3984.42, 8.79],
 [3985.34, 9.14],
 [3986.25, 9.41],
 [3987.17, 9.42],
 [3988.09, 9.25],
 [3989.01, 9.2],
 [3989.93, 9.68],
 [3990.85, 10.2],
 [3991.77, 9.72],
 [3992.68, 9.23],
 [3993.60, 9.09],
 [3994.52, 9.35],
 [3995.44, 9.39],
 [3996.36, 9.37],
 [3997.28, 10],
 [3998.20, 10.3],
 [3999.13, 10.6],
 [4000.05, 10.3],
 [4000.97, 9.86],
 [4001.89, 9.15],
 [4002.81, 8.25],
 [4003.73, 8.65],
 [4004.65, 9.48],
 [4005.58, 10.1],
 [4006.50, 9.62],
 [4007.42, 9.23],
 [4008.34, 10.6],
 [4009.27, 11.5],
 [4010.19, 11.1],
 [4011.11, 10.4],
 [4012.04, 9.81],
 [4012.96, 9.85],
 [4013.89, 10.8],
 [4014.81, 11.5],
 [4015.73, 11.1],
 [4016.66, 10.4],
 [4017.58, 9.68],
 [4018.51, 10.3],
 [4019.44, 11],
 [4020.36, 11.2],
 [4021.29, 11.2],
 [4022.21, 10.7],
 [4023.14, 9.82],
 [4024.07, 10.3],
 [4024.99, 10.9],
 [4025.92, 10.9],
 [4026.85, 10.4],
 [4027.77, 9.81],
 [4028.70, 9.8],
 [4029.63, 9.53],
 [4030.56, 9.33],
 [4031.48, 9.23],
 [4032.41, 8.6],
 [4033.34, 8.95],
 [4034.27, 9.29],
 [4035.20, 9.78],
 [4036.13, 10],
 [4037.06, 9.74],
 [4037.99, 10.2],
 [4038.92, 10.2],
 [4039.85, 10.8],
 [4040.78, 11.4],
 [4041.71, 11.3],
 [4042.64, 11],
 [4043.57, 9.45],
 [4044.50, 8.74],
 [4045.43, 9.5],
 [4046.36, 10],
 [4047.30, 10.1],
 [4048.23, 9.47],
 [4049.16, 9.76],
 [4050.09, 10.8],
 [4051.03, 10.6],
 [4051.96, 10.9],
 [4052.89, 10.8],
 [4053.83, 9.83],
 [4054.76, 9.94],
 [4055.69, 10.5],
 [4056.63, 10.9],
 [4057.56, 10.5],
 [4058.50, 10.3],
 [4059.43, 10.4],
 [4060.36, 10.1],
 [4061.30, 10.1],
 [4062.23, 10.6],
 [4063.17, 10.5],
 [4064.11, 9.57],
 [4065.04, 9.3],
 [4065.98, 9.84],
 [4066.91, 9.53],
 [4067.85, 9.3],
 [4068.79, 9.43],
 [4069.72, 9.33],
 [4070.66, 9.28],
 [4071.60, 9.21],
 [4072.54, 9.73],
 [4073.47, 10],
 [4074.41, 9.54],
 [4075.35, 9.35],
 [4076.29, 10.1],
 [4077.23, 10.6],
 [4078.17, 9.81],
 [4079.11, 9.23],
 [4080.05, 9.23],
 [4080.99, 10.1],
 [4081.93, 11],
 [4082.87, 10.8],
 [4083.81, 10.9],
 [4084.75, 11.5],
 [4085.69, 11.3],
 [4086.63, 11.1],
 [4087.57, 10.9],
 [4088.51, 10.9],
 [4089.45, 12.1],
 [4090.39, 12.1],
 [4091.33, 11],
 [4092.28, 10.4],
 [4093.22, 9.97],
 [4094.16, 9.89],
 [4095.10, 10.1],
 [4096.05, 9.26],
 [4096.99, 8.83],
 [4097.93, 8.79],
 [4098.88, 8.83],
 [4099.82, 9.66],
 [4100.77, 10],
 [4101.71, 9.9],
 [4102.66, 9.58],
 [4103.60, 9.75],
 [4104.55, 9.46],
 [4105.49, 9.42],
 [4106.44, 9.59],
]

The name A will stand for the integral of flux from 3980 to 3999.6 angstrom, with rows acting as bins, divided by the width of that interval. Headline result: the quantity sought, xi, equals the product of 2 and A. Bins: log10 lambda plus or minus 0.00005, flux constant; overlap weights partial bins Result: 19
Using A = 9.4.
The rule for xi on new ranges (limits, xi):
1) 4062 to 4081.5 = 19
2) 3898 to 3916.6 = 18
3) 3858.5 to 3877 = 10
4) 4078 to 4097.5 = 21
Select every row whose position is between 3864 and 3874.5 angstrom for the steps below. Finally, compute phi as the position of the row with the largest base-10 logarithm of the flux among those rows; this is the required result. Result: 3864.25 angstrom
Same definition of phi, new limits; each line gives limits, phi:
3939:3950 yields 3948.80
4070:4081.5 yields 4077.23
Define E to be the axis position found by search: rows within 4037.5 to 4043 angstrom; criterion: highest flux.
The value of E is 4040.78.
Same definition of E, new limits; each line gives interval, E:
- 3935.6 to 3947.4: 3946.98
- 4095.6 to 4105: 4100.77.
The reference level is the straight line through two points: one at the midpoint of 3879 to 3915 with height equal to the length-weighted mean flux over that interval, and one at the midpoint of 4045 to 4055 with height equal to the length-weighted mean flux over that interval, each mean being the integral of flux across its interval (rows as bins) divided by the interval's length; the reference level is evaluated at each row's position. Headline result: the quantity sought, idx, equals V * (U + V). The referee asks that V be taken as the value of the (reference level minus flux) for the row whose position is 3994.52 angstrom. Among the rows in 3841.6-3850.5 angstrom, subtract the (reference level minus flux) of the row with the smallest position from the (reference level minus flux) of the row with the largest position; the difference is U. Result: 0.1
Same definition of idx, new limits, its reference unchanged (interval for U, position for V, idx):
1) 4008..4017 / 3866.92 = 4.0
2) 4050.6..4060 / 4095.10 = 1.4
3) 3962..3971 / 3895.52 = 0.7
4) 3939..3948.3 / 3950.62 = -2.7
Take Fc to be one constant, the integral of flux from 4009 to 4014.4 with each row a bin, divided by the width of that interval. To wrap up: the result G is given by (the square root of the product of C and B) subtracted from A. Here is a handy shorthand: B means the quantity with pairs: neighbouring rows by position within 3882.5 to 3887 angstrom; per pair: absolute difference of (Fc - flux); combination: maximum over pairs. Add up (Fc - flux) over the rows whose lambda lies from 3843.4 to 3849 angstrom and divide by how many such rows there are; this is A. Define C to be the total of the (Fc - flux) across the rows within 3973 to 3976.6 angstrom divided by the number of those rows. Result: 4.0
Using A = 6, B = 0.62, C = 4.2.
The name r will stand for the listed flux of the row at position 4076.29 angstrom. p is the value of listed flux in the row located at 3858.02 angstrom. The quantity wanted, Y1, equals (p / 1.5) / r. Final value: 0.33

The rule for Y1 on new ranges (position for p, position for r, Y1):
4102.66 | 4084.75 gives 0.56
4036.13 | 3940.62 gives 1.34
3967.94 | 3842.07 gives 0.56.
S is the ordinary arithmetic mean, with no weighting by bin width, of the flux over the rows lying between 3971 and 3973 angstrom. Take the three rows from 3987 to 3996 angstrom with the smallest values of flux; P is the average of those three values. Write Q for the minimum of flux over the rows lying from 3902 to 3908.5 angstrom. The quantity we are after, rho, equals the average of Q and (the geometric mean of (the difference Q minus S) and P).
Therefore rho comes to 5.2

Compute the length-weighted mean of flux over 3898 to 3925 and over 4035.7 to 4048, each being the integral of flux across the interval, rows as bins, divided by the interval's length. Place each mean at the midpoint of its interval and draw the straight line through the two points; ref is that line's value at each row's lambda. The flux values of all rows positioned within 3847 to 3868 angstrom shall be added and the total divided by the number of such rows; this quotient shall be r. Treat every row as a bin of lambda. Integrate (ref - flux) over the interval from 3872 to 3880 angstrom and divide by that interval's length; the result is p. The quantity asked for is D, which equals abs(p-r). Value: 2.3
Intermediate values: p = 2.5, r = 4.8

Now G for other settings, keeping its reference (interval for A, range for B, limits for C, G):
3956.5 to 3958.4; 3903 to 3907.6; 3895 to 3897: 1.7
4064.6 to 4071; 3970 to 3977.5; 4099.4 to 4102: 0.3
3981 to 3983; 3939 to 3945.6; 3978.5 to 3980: -0.4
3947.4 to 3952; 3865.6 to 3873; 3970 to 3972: 1.0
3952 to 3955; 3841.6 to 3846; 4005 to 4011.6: 2.1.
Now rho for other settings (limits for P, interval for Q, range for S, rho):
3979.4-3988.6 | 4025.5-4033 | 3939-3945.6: 6.9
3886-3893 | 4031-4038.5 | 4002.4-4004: 4.8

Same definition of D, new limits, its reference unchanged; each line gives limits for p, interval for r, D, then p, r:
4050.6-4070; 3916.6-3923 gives 7.7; 0.3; 8.0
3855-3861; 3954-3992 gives 3.7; 3.2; 6.9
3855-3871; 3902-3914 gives 5.2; 3.1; 8.3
